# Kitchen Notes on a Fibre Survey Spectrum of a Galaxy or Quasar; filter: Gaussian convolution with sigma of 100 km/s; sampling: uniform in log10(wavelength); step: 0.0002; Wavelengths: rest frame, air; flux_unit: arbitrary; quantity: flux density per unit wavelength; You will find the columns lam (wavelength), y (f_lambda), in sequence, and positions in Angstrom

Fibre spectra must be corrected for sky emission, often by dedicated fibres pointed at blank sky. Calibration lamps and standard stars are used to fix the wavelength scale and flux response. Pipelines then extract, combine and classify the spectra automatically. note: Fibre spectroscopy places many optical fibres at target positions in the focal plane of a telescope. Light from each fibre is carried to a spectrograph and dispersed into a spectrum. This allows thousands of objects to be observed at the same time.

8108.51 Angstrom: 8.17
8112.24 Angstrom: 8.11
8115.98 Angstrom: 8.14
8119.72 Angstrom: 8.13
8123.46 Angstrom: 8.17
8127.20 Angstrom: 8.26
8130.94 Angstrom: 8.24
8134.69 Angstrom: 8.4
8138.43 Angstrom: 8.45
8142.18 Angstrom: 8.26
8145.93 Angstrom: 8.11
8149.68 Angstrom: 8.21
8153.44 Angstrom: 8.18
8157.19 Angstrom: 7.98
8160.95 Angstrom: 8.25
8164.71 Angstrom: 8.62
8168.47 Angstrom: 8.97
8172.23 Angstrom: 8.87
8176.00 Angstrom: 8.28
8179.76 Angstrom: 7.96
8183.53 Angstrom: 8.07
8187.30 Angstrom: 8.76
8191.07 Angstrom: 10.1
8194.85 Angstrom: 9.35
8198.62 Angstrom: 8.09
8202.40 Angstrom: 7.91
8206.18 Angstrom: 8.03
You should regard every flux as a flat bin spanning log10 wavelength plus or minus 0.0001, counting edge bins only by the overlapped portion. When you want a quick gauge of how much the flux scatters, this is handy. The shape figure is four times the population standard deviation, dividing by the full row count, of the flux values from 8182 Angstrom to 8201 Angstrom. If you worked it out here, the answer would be 3.1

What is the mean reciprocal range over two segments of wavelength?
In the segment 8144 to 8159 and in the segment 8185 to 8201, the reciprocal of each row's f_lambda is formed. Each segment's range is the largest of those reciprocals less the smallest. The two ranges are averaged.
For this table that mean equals 0.014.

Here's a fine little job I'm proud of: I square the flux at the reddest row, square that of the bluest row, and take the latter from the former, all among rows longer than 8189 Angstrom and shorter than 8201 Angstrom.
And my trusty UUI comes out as -37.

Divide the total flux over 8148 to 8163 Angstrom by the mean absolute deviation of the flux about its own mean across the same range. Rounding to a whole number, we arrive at 373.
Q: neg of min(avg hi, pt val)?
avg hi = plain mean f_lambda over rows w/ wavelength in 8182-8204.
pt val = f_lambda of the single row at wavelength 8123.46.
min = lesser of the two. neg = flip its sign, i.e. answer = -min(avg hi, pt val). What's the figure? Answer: -8.17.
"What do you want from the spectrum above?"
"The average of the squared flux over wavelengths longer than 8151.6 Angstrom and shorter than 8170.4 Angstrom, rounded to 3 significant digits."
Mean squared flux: 70.7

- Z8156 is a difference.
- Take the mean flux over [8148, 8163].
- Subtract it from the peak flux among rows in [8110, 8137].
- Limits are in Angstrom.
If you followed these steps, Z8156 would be 0.2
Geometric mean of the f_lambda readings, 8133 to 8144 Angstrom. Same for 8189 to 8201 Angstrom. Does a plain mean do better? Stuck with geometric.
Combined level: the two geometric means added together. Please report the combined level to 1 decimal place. 17.5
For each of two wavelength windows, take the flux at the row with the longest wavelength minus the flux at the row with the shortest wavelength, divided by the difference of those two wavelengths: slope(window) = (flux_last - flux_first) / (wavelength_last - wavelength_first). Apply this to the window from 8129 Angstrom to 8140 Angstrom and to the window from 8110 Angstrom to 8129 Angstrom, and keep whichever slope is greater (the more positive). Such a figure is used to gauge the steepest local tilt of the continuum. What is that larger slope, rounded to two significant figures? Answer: 0.028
